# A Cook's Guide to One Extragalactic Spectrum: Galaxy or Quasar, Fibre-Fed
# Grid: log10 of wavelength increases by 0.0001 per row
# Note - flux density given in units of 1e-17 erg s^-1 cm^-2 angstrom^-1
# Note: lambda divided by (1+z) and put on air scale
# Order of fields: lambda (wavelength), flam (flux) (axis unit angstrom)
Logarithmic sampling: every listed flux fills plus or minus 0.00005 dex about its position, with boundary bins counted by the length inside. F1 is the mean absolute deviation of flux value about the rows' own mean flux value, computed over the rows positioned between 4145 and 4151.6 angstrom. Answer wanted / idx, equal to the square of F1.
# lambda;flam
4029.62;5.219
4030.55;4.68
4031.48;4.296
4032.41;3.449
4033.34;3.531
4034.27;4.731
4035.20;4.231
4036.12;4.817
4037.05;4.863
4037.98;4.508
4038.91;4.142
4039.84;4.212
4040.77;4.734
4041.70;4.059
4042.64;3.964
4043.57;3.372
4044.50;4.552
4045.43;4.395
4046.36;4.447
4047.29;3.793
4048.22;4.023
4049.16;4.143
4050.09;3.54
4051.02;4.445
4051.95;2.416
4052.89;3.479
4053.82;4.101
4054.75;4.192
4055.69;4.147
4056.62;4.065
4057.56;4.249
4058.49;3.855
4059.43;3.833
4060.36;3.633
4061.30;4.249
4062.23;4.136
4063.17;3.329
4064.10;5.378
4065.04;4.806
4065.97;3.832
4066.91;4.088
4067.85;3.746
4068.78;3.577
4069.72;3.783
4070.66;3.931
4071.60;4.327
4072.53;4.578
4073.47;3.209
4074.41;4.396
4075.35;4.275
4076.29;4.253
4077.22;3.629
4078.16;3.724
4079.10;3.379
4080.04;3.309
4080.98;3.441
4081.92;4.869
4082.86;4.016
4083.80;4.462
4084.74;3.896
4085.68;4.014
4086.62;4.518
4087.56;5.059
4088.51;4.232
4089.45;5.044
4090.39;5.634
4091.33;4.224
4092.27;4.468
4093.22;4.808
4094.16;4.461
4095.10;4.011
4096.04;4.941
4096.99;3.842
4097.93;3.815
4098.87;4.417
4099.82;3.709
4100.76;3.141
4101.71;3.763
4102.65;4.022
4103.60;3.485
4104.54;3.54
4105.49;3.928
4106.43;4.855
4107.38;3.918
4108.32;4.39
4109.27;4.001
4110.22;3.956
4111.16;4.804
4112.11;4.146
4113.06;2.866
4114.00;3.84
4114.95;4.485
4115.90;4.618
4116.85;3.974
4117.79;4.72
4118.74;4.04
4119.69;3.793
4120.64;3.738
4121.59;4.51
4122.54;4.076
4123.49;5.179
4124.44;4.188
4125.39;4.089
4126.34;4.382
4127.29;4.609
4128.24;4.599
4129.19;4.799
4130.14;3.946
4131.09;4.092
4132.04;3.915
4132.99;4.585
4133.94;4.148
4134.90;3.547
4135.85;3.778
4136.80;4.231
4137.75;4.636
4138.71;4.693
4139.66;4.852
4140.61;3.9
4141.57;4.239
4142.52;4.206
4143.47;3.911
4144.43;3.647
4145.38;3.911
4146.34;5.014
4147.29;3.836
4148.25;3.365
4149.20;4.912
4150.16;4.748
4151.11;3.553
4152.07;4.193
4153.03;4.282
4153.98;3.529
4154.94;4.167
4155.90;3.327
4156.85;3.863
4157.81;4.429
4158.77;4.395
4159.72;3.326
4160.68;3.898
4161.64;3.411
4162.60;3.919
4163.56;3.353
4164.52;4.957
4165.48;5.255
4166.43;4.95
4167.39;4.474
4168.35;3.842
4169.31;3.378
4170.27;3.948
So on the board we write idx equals 0.36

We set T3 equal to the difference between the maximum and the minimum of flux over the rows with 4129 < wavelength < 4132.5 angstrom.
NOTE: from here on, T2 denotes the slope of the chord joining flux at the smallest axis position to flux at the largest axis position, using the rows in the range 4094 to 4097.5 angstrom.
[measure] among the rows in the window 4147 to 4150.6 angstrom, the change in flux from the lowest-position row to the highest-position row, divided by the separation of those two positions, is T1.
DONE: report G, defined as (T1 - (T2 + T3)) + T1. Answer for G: 0.0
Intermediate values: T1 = 0.32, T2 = -0.2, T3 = 0.9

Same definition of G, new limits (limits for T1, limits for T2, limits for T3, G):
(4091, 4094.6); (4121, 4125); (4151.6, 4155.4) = -0.5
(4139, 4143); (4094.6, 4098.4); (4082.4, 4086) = -0.9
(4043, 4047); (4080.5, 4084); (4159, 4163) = -0.2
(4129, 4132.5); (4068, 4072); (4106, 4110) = -1.8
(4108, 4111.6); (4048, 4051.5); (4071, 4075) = -1.2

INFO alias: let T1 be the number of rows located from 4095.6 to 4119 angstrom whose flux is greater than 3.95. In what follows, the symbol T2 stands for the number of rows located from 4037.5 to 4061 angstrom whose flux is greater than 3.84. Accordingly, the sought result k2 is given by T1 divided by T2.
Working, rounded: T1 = 14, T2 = 18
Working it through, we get 0.8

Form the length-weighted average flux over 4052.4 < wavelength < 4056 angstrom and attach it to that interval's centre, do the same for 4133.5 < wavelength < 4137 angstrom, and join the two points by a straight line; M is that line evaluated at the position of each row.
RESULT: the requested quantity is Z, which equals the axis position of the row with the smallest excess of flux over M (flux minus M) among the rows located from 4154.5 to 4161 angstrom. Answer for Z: 4155.90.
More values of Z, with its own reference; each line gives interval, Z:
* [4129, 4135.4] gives 4134.90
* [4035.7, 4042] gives 4041.70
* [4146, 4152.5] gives 4148.25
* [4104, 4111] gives 4104.54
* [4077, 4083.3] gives 4080.04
